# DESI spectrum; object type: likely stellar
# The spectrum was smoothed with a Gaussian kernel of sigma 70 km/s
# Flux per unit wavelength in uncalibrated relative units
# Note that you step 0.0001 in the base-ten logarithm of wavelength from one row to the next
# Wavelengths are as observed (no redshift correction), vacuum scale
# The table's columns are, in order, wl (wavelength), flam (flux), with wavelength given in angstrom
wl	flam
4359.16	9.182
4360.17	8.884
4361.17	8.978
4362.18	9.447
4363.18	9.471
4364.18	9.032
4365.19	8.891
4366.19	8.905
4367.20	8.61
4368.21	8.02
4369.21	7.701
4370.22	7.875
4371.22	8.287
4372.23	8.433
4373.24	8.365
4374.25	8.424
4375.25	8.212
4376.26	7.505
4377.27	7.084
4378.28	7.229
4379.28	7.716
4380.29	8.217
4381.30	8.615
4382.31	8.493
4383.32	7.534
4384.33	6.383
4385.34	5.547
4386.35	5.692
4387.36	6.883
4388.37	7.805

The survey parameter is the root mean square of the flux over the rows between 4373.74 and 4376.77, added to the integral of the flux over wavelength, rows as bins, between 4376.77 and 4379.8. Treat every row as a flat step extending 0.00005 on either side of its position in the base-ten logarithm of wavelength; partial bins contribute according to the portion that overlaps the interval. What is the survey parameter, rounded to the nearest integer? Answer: 30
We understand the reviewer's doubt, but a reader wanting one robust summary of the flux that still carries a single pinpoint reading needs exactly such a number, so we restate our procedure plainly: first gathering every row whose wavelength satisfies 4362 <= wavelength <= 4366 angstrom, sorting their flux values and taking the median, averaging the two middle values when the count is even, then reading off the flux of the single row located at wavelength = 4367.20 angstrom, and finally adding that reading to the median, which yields 17.8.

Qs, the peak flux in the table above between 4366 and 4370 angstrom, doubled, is 17.8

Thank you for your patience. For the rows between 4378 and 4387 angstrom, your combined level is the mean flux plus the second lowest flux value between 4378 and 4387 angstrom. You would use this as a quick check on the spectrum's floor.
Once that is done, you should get 13.0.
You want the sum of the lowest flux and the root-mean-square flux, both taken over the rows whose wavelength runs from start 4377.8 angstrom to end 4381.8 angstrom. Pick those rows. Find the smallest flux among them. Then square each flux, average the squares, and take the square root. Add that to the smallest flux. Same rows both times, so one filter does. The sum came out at 15.2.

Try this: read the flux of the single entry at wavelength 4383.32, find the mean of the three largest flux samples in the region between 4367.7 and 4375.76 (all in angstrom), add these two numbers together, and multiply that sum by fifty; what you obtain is 797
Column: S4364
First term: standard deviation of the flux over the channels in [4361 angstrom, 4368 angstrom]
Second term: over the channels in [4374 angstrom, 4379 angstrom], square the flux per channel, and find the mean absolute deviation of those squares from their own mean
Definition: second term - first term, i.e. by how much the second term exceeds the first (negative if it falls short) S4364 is 7.5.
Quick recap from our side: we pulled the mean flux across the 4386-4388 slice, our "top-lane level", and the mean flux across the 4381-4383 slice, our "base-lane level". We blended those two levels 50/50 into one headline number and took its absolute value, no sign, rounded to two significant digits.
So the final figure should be 7.4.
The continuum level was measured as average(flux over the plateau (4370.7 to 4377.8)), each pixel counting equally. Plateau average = 8.0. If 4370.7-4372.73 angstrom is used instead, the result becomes 8.4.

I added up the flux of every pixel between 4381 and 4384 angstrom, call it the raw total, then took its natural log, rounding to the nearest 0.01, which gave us 3.20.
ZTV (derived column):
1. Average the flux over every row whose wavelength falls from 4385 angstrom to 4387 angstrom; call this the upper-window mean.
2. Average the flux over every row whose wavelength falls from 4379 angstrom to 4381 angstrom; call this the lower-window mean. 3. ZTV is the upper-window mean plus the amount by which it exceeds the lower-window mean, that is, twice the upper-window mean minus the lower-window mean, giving 3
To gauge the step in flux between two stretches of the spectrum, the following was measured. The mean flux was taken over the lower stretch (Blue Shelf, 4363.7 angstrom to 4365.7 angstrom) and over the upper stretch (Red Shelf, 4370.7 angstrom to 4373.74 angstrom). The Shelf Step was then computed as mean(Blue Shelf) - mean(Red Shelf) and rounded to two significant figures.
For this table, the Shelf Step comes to 0.60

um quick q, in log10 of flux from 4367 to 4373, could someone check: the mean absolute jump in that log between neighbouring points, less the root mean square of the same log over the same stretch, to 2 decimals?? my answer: -0.89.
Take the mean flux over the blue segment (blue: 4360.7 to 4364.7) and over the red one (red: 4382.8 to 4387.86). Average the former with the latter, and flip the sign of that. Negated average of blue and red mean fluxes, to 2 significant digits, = -7.8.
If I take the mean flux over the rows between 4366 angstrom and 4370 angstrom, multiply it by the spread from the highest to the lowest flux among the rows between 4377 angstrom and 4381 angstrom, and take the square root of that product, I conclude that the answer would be 3.1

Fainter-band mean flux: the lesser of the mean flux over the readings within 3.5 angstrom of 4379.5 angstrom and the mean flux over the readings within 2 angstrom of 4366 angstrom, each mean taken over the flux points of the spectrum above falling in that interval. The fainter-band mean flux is 7.84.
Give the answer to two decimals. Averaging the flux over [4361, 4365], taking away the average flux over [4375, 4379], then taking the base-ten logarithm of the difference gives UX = 0.24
